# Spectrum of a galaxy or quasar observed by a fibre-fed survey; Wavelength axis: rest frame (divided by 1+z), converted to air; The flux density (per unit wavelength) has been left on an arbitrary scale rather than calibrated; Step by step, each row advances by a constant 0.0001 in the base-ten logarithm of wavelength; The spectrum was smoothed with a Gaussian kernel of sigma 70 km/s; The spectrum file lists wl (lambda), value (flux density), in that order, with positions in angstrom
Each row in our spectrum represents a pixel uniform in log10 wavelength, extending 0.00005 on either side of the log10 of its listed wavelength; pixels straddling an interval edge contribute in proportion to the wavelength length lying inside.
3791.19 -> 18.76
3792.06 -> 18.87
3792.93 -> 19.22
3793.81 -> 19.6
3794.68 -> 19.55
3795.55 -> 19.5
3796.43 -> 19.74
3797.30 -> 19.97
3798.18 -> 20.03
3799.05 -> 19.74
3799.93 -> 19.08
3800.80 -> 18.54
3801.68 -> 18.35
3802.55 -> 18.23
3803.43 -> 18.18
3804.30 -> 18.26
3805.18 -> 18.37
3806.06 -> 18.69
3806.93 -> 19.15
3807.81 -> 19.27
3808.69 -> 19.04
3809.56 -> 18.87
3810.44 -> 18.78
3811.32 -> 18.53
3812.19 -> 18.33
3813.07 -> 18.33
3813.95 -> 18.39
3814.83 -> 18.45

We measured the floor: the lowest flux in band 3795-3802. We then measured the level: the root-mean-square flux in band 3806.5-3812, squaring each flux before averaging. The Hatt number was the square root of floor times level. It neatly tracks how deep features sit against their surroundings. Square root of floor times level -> 18.6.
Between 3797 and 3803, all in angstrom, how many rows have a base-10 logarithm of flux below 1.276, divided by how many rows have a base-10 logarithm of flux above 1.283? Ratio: 1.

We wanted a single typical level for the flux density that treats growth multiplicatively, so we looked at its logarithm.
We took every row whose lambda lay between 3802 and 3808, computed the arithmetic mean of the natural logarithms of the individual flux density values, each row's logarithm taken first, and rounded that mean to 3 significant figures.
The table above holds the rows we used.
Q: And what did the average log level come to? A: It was 2.92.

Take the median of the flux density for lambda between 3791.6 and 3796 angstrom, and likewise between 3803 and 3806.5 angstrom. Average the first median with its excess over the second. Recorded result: 10.3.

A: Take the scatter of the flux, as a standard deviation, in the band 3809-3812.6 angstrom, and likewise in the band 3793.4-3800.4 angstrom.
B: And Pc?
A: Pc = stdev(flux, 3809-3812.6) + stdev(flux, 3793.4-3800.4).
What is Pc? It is 0.5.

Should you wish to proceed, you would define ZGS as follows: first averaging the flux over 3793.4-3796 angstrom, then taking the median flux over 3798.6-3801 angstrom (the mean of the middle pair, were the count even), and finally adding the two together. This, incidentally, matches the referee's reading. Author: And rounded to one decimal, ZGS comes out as 38.6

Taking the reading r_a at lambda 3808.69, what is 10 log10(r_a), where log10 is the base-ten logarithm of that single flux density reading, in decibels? 12.8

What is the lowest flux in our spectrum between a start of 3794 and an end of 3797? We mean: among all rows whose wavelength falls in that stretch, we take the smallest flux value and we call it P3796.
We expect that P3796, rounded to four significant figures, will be 19.50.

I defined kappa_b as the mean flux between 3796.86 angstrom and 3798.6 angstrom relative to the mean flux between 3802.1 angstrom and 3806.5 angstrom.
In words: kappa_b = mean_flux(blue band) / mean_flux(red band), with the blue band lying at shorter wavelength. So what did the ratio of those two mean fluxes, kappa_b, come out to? 1.09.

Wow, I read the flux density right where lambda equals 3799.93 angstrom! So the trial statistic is 19.08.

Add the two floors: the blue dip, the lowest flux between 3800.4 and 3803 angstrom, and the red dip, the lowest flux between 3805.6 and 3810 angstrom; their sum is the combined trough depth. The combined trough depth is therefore 36.9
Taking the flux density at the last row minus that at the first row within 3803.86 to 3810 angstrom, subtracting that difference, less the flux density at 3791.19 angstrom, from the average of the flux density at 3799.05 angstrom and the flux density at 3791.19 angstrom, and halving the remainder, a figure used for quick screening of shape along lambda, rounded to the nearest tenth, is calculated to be 18.7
